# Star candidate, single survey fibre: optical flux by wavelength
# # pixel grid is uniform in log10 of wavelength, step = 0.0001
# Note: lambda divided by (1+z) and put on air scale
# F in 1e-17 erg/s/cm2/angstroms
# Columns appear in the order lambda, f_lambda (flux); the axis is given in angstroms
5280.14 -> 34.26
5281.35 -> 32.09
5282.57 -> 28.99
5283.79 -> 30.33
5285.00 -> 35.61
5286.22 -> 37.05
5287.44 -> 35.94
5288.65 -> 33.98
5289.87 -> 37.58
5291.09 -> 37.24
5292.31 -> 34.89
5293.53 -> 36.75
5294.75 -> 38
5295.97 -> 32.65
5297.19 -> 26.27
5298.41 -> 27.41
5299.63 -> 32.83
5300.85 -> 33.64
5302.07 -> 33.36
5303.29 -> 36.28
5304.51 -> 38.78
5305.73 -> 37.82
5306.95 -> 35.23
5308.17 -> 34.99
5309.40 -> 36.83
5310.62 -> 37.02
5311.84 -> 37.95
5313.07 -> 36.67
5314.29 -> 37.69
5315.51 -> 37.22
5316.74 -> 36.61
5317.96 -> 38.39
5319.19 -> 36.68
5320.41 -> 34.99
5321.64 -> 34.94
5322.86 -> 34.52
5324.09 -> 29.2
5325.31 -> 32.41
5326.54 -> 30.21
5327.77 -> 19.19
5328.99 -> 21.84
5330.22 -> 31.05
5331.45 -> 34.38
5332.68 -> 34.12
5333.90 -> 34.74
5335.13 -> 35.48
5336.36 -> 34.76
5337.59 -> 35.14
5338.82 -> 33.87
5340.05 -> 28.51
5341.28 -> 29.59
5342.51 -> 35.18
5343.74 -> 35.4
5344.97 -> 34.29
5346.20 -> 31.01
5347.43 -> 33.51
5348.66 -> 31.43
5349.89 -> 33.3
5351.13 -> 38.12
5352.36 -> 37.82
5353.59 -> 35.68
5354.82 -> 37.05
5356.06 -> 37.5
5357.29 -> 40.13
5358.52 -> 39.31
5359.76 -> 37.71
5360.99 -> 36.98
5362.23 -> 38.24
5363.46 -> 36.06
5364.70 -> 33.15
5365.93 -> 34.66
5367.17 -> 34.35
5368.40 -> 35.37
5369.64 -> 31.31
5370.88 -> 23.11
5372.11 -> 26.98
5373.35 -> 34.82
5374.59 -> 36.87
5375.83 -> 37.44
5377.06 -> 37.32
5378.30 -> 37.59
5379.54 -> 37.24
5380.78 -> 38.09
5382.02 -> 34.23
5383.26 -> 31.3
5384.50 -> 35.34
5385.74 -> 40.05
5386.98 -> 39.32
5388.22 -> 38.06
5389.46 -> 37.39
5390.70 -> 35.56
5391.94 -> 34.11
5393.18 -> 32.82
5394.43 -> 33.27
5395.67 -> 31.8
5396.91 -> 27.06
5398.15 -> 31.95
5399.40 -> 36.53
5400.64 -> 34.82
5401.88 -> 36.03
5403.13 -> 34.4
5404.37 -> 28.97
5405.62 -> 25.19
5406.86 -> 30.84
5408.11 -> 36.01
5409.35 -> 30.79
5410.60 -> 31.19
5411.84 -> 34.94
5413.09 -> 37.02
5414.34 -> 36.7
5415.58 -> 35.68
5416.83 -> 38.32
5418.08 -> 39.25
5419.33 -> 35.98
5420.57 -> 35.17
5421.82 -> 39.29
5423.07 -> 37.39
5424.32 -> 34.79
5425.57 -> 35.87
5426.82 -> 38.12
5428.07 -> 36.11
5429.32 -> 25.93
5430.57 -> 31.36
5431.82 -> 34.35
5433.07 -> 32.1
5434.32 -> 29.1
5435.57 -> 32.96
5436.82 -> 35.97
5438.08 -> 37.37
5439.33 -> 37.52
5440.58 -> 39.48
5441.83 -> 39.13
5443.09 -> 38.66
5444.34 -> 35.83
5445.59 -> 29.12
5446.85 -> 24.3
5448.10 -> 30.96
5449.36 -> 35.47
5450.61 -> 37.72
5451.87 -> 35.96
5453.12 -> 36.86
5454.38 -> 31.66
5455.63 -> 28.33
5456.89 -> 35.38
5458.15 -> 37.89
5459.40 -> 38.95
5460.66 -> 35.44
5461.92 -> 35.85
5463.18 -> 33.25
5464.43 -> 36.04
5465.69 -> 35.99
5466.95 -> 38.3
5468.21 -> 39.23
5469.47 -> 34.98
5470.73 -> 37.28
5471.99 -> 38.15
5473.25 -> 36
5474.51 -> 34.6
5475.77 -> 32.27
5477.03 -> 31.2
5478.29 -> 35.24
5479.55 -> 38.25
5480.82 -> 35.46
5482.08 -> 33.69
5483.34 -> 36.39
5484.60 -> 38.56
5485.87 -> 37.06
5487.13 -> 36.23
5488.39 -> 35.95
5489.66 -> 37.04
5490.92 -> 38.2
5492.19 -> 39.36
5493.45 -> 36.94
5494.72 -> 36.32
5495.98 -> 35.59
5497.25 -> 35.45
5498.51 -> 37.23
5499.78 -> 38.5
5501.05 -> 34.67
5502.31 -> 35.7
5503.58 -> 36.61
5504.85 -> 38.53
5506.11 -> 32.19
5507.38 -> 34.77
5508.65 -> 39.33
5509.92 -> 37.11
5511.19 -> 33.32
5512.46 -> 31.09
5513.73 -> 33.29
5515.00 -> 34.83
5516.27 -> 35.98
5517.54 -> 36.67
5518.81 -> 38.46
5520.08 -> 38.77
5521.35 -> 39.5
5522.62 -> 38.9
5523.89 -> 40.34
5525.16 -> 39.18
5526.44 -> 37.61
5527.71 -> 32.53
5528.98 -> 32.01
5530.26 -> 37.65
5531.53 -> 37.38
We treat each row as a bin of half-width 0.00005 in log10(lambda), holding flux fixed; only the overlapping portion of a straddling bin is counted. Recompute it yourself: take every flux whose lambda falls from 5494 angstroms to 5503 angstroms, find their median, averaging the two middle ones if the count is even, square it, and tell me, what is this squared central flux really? 1274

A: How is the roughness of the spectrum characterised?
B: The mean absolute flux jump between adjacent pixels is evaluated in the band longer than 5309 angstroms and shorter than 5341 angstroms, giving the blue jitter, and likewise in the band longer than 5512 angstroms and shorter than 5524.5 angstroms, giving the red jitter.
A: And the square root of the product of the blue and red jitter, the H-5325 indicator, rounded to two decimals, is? 1.62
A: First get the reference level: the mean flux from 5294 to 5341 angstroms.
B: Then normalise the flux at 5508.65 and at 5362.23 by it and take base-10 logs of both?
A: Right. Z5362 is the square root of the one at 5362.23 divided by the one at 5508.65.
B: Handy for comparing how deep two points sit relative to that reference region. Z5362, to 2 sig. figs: 0.90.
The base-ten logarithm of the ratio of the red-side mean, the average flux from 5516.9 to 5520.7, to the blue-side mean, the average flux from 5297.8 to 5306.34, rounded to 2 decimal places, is 0.04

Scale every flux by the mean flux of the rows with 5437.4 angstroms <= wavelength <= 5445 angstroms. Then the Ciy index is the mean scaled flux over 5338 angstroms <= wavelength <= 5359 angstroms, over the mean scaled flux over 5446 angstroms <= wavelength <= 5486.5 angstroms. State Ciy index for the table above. 0.99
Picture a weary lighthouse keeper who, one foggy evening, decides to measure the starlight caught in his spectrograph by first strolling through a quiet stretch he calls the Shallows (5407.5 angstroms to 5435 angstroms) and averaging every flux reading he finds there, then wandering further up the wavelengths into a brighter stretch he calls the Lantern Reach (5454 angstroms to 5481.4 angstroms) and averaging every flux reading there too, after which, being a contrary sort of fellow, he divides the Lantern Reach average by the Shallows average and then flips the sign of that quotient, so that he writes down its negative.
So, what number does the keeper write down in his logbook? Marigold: -1.02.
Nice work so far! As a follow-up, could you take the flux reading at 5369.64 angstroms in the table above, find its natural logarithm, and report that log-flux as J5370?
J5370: 3.44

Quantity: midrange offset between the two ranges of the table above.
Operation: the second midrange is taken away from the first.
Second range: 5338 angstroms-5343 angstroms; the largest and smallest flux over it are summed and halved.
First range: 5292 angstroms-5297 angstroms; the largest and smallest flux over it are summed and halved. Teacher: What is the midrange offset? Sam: 3.5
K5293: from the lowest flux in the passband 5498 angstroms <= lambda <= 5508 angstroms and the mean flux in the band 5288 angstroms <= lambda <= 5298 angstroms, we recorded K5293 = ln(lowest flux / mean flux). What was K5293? -0.07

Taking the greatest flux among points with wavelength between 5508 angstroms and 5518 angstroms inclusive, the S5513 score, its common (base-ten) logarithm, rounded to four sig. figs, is 1.595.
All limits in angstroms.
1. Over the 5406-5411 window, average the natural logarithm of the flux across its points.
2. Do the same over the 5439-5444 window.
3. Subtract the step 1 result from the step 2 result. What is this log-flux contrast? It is 0.19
